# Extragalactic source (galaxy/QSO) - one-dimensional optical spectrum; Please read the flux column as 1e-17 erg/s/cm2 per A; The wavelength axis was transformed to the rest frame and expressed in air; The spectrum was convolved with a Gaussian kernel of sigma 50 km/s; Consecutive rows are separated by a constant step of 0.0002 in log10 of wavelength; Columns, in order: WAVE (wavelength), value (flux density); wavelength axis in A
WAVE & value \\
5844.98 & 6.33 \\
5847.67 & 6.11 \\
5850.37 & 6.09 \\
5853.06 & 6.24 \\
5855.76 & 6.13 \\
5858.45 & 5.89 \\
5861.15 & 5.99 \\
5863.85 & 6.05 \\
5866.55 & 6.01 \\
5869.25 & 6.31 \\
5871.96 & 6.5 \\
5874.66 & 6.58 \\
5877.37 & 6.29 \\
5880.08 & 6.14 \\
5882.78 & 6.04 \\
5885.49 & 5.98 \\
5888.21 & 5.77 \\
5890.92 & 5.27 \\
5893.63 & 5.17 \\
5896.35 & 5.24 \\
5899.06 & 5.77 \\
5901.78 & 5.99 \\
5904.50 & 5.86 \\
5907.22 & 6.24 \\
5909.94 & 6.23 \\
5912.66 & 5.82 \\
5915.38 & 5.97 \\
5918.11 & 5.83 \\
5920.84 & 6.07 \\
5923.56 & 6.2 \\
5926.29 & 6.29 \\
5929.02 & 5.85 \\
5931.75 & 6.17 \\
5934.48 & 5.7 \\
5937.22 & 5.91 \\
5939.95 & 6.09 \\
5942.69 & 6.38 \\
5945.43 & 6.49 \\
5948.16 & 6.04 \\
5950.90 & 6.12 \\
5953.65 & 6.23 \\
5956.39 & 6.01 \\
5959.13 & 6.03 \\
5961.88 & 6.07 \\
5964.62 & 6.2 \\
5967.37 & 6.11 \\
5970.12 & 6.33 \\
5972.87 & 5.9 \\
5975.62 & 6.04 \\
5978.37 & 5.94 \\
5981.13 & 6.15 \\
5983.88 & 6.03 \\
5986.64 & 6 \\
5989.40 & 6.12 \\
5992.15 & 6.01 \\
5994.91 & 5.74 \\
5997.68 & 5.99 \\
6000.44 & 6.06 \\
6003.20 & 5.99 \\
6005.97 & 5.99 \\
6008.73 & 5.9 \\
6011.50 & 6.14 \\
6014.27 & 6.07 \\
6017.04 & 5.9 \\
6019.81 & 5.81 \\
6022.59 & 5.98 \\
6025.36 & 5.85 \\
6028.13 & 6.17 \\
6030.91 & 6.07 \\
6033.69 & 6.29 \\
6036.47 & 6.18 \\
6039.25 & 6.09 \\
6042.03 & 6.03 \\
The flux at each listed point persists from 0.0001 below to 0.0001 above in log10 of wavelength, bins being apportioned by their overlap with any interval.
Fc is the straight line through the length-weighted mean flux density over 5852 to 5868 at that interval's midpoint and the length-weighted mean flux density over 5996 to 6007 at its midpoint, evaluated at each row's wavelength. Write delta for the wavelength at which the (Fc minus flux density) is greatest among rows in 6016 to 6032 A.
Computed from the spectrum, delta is 6019.81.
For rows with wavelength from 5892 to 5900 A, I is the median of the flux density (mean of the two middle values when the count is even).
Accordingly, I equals 5.24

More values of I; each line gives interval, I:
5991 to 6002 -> 6.00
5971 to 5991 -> 6.03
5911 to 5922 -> 5.90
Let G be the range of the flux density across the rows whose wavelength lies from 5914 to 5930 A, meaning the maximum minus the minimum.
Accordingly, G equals 0.46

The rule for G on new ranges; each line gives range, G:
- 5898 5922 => 0.47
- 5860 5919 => 1.41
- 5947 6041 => 0.59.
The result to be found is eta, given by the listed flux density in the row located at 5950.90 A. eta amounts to 6.12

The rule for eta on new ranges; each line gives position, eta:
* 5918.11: 5.83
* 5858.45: 5.89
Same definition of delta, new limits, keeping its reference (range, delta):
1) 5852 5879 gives 5858.45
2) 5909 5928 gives 5912.66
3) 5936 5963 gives 5937.22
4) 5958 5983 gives 5972.87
